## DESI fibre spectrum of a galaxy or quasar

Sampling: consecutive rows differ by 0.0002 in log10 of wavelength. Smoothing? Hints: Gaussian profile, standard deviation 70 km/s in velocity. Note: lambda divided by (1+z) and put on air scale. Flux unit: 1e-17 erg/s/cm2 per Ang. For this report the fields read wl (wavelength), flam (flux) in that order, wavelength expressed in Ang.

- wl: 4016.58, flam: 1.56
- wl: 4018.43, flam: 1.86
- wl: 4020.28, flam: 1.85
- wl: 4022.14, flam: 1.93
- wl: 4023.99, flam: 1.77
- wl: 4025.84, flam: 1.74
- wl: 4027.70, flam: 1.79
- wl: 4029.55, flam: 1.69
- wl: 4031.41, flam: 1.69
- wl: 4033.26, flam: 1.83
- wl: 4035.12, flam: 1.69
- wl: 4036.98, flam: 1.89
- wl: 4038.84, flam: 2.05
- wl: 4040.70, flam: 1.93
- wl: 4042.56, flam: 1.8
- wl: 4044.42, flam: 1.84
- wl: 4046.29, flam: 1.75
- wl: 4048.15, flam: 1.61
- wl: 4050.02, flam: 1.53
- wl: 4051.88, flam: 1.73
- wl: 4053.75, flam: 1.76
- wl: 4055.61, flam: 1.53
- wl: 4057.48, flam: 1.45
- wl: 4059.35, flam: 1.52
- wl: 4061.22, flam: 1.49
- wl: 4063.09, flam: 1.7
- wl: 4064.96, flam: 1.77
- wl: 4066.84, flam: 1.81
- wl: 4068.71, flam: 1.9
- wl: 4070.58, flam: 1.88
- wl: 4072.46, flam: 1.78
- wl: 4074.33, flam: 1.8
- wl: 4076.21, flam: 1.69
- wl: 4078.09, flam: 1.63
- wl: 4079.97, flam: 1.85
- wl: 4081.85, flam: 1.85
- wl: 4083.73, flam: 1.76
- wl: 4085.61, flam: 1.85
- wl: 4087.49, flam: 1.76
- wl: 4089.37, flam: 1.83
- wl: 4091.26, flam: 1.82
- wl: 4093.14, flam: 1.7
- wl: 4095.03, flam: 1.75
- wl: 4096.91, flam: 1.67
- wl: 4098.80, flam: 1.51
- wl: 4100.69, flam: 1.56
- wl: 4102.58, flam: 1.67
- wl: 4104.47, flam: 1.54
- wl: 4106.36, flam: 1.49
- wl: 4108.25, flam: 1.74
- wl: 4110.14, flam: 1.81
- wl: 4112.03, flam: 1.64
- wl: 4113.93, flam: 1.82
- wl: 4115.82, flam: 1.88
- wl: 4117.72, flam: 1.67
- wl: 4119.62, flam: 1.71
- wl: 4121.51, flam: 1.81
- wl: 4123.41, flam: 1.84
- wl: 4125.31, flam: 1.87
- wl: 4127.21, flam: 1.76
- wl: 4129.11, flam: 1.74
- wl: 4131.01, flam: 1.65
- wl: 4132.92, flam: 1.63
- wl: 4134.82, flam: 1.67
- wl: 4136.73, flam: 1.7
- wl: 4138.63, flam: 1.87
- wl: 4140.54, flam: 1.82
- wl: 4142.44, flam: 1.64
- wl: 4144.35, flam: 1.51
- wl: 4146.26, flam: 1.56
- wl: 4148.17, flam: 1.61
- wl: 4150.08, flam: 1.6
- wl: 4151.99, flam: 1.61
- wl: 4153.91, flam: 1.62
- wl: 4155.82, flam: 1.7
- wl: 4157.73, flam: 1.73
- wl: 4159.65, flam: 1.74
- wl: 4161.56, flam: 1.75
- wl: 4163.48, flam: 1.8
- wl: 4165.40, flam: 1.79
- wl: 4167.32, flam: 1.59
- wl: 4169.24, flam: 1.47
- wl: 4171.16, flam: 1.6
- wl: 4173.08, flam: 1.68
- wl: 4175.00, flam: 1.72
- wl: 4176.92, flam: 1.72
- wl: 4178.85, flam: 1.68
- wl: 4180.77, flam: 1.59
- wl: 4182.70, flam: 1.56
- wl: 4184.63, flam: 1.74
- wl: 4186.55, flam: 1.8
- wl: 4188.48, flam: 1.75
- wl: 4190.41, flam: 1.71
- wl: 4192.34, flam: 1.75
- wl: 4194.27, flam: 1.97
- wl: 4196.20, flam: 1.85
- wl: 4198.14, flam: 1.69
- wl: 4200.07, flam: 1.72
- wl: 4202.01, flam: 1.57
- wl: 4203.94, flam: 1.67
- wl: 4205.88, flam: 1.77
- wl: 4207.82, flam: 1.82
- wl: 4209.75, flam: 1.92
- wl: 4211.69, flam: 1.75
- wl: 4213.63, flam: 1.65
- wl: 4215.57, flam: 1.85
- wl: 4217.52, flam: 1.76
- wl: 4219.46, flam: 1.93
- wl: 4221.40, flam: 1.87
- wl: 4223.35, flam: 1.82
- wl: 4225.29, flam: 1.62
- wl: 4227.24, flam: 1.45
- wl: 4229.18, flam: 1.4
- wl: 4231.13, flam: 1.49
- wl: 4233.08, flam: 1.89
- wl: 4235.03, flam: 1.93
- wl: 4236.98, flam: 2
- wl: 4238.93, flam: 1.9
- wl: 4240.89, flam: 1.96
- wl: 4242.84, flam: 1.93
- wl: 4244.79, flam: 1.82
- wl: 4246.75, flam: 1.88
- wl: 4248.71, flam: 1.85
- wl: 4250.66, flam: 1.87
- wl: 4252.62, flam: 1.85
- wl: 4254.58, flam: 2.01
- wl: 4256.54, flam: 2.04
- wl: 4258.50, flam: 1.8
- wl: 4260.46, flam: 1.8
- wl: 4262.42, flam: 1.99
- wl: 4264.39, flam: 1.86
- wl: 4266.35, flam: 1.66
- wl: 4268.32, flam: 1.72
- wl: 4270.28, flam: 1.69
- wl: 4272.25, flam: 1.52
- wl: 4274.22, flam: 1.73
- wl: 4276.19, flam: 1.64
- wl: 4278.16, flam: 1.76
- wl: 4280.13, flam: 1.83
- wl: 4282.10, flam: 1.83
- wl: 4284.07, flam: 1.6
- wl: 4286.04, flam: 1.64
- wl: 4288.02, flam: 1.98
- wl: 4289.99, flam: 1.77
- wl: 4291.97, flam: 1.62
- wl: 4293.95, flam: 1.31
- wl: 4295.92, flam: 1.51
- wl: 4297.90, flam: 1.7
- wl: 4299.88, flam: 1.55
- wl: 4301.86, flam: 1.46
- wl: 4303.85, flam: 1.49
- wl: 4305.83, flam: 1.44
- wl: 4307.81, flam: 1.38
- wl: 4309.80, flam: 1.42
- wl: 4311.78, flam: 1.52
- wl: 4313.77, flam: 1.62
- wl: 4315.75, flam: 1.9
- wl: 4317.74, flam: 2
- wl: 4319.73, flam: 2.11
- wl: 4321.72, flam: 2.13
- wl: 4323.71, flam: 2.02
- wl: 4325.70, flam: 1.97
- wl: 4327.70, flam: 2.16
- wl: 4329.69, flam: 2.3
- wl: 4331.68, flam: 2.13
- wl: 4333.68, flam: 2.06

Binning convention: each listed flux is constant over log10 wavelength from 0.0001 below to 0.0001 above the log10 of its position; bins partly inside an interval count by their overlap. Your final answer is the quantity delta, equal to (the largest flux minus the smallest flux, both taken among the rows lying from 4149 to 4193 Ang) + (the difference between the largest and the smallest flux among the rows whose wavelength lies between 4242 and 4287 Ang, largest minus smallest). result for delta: 0.85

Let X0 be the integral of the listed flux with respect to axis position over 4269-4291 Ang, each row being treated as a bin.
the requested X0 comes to 38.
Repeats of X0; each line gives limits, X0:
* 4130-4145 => 25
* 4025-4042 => 31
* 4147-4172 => 42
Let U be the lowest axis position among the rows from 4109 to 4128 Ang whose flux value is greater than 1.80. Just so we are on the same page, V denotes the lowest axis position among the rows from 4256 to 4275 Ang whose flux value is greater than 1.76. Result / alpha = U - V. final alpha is -146.4 Ang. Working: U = 4110.14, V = 4256.54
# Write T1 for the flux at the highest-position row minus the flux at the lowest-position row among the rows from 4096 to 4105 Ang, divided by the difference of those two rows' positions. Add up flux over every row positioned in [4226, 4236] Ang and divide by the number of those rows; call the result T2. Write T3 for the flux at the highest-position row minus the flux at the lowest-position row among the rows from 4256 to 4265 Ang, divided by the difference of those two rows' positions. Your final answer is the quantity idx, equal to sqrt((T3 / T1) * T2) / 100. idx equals 0.015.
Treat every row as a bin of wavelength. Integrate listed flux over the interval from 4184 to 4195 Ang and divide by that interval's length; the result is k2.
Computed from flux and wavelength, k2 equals 1.79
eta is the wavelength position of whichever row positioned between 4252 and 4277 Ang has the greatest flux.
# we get 4256.54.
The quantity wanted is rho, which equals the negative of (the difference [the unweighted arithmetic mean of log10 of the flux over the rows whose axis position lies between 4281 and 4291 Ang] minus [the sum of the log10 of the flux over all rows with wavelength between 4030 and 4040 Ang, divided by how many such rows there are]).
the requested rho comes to 0.02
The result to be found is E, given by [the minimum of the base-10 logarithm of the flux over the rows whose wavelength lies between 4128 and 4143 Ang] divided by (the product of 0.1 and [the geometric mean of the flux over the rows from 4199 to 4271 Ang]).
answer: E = 1.2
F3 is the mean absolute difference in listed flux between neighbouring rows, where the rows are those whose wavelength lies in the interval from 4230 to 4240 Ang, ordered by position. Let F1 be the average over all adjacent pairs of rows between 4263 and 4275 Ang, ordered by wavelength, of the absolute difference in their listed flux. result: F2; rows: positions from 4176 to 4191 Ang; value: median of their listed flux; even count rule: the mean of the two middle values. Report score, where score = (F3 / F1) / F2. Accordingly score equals 0.7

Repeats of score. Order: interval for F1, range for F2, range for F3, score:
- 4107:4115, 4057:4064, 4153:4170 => 0.3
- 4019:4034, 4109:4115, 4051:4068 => 0.7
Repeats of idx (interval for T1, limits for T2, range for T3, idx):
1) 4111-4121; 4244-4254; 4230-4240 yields 0.033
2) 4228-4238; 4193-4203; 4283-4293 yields 0.002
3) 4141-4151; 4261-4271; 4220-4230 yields 0.045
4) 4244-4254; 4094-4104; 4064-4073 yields 0.008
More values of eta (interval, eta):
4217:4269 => 4256.54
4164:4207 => 4194.27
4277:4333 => 4329.69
